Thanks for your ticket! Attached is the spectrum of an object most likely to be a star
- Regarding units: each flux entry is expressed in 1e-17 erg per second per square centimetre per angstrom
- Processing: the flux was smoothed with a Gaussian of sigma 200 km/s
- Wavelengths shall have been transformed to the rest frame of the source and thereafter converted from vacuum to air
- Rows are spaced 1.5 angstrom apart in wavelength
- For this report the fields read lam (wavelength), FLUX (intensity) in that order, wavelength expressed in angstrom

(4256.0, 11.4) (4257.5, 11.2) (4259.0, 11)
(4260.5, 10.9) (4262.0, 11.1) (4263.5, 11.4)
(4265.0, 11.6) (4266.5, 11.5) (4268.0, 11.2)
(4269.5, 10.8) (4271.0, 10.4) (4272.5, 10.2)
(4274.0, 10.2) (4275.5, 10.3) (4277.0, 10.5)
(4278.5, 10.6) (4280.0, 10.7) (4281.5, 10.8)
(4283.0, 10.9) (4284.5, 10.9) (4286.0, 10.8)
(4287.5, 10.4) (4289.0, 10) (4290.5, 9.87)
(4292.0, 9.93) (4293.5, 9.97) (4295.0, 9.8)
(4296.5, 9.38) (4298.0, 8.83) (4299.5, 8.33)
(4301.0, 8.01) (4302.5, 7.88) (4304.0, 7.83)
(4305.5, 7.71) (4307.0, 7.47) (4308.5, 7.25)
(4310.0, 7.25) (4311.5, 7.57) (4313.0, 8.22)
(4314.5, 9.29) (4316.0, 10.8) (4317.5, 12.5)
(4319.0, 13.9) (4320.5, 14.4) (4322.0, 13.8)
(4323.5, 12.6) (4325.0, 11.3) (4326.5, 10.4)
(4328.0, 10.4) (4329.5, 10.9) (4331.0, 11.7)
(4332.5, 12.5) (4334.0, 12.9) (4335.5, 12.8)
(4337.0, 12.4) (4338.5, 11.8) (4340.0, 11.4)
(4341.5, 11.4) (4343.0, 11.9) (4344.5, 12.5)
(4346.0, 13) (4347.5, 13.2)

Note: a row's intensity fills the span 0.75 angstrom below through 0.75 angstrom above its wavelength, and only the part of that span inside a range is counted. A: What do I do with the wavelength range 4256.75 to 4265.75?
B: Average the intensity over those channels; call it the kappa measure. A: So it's 11.2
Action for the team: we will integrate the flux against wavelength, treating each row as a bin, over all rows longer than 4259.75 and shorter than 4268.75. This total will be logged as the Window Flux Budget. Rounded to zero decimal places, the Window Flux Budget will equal 102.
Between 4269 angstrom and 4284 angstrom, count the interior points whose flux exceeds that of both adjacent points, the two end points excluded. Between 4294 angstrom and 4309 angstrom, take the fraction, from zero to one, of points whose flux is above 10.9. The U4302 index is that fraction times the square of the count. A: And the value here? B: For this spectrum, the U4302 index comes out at 0.0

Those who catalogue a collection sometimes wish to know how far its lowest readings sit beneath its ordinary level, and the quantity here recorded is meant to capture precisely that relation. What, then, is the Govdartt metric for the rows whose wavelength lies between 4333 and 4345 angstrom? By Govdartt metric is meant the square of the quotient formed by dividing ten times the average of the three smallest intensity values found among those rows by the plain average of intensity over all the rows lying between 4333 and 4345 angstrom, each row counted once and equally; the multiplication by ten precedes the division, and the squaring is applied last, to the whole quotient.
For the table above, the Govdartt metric 90.3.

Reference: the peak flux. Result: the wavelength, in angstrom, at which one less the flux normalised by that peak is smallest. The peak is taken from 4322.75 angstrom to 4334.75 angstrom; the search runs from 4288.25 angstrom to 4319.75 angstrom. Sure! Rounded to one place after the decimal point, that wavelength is 4319.0 angstrom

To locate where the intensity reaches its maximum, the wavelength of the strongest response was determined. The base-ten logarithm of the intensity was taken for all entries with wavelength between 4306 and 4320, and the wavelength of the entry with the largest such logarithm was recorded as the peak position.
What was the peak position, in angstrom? 4319.0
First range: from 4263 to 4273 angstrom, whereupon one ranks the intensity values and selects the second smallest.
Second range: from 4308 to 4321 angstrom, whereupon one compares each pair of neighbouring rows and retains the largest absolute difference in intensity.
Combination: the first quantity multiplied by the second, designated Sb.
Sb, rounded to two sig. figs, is 18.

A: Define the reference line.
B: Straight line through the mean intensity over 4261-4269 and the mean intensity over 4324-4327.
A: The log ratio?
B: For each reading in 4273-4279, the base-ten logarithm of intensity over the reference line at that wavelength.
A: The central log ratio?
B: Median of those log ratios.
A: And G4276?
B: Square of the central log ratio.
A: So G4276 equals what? 0.0012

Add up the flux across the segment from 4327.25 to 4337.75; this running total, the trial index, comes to 84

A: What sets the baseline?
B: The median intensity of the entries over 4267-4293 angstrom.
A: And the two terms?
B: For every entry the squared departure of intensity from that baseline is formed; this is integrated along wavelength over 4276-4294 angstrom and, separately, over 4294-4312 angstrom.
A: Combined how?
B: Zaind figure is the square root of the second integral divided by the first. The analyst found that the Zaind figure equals 6.5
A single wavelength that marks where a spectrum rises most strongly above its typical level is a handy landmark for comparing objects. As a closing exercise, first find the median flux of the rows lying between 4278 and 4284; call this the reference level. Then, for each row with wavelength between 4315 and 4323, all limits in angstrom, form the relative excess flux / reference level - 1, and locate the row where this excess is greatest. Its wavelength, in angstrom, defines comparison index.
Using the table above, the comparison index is 4320.5 angstrom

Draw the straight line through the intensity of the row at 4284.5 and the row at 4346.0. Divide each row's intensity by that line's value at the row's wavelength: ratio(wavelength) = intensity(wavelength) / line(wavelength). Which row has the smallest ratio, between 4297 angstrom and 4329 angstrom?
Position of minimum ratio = 4310.0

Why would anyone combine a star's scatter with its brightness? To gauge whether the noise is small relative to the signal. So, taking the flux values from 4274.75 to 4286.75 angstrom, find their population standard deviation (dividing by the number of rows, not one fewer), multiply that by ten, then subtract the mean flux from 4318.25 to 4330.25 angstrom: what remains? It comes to -10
